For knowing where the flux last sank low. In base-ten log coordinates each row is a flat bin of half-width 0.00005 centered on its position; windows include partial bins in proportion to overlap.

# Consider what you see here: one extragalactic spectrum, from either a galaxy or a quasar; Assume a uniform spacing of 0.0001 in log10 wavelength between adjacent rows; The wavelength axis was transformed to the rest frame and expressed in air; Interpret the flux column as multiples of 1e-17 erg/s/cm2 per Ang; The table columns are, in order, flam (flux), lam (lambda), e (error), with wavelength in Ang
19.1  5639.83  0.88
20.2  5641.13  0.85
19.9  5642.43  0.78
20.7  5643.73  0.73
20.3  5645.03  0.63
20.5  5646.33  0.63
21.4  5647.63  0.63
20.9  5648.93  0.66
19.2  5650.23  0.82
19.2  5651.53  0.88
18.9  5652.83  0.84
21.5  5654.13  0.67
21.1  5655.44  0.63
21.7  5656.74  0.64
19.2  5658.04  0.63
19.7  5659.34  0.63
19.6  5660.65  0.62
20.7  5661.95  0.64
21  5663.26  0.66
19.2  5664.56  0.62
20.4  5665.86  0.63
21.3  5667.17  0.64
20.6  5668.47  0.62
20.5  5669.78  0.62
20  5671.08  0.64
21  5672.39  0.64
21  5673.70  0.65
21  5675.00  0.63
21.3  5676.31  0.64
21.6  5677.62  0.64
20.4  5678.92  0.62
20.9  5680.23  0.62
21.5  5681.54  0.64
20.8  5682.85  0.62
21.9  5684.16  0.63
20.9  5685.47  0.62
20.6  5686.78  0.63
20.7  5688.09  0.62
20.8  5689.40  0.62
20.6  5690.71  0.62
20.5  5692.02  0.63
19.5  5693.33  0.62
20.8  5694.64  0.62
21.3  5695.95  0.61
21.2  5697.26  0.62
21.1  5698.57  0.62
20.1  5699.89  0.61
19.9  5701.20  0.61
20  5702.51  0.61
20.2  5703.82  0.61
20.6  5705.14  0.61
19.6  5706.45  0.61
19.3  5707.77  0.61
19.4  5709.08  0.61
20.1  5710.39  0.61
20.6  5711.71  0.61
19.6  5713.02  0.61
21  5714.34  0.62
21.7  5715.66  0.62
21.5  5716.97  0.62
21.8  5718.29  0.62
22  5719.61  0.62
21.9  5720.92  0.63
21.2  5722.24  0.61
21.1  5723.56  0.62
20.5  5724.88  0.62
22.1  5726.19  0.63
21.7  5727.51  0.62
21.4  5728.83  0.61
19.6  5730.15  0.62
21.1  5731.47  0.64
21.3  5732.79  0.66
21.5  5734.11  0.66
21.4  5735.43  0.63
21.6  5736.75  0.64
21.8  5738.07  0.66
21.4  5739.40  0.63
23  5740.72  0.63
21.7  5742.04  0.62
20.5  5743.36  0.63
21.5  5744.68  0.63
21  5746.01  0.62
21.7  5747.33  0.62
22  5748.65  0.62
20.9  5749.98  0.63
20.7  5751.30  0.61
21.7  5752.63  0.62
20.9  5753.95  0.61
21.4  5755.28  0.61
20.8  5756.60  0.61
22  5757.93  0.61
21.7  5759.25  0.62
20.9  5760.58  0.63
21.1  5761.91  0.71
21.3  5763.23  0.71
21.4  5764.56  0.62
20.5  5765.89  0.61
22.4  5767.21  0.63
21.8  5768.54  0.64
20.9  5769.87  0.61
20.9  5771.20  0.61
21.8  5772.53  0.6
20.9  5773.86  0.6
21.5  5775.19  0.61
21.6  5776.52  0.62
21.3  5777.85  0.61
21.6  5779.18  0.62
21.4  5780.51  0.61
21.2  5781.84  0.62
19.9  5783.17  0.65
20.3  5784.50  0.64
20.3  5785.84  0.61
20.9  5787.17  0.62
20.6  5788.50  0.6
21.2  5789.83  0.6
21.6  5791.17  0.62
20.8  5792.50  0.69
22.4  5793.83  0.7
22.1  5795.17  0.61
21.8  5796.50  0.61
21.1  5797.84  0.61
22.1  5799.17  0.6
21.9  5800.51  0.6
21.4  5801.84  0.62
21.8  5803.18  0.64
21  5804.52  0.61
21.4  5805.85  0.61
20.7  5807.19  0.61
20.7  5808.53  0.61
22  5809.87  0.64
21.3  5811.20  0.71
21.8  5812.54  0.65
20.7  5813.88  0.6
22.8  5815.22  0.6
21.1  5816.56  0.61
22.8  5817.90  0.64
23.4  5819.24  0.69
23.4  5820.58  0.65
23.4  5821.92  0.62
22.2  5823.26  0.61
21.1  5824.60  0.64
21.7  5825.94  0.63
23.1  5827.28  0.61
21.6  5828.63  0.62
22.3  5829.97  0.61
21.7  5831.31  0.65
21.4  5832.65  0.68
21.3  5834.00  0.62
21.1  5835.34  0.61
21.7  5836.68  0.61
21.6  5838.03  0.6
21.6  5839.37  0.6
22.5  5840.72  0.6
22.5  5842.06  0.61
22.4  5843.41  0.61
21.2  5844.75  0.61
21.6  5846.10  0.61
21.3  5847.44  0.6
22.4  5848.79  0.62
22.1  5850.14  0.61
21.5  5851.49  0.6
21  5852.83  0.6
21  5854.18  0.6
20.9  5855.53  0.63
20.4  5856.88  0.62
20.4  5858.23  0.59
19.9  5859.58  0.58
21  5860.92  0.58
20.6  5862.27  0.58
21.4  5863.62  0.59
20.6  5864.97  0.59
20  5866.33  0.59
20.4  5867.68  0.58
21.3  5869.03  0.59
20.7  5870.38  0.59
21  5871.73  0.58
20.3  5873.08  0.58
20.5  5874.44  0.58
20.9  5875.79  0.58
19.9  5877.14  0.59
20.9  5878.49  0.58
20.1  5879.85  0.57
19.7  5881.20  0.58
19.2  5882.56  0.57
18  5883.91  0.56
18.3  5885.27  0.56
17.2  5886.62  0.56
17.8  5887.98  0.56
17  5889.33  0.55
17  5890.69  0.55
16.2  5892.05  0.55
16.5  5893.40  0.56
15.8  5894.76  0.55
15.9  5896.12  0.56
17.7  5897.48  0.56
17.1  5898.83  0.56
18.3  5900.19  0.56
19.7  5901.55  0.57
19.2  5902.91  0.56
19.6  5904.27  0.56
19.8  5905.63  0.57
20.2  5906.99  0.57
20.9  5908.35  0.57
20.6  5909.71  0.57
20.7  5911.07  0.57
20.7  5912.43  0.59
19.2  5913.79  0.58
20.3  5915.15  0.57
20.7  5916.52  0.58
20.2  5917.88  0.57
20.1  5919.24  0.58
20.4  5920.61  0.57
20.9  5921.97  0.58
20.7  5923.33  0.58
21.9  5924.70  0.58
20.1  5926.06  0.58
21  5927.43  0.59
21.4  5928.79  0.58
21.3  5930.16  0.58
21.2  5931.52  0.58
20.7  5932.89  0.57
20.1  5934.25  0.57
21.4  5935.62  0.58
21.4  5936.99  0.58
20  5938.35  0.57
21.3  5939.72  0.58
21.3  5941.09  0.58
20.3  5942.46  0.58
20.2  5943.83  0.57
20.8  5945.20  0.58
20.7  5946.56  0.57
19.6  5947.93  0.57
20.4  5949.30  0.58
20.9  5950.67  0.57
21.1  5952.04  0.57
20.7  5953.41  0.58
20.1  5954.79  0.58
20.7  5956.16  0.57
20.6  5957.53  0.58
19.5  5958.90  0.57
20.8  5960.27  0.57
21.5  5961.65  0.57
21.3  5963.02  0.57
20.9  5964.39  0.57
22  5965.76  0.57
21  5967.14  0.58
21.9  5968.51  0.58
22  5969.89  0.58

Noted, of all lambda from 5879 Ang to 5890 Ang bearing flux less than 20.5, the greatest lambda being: 5889.33 Ang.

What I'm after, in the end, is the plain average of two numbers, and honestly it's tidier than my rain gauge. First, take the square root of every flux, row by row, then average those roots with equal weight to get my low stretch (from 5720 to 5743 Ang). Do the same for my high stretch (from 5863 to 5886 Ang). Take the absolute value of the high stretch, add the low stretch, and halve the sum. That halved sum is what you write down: 4.56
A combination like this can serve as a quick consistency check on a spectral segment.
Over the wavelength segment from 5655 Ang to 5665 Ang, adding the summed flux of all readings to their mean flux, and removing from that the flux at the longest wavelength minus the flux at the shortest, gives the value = 184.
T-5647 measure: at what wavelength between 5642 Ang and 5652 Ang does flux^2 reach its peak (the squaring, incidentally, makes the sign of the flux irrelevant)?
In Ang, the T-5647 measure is 5647.63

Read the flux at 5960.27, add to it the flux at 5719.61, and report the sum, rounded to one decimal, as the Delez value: 42.8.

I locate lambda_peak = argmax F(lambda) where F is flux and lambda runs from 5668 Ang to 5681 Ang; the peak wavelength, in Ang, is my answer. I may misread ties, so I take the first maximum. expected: 5677.62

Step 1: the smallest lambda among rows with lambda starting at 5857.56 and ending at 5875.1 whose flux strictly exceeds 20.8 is 5860.92 Ang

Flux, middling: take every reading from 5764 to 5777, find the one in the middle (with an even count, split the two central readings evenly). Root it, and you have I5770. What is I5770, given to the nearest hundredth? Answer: 4.63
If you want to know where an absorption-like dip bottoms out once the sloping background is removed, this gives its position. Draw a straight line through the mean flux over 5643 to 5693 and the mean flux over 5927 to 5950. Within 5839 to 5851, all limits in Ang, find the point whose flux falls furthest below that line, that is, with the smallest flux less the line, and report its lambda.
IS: 5844.75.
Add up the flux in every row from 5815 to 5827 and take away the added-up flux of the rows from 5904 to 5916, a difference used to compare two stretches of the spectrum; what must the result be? 20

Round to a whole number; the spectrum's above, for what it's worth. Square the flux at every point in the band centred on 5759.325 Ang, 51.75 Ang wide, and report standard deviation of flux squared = 25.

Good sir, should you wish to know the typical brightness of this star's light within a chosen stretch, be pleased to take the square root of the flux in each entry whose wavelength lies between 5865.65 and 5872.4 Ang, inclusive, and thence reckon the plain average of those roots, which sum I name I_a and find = 4.55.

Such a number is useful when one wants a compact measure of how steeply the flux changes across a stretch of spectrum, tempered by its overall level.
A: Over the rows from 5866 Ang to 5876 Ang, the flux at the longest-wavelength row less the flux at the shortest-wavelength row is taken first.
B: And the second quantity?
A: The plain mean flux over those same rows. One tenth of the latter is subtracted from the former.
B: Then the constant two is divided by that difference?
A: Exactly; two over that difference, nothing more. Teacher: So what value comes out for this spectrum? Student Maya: -1.7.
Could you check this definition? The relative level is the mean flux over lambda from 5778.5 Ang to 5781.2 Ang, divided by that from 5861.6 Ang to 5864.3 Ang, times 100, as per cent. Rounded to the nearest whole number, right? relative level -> 102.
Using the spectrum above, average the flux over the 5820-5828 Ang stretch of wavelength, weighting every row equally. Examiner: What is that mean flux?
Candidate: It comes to 22.5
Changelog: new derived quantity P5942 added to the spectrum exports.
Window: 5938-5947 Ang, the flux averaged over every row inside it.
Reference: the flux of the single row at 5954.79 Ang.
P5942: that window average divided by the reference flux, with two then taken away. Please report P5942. -0.97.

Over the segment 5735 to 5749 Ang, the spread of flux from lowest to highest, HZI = 2.5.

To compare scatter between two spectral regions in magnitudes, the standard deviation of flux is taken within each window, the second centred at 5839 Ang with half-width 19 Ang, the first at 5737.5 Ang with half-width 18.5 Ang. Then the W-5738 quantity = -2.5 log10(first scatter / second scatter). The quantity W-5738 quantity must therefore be 0.19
